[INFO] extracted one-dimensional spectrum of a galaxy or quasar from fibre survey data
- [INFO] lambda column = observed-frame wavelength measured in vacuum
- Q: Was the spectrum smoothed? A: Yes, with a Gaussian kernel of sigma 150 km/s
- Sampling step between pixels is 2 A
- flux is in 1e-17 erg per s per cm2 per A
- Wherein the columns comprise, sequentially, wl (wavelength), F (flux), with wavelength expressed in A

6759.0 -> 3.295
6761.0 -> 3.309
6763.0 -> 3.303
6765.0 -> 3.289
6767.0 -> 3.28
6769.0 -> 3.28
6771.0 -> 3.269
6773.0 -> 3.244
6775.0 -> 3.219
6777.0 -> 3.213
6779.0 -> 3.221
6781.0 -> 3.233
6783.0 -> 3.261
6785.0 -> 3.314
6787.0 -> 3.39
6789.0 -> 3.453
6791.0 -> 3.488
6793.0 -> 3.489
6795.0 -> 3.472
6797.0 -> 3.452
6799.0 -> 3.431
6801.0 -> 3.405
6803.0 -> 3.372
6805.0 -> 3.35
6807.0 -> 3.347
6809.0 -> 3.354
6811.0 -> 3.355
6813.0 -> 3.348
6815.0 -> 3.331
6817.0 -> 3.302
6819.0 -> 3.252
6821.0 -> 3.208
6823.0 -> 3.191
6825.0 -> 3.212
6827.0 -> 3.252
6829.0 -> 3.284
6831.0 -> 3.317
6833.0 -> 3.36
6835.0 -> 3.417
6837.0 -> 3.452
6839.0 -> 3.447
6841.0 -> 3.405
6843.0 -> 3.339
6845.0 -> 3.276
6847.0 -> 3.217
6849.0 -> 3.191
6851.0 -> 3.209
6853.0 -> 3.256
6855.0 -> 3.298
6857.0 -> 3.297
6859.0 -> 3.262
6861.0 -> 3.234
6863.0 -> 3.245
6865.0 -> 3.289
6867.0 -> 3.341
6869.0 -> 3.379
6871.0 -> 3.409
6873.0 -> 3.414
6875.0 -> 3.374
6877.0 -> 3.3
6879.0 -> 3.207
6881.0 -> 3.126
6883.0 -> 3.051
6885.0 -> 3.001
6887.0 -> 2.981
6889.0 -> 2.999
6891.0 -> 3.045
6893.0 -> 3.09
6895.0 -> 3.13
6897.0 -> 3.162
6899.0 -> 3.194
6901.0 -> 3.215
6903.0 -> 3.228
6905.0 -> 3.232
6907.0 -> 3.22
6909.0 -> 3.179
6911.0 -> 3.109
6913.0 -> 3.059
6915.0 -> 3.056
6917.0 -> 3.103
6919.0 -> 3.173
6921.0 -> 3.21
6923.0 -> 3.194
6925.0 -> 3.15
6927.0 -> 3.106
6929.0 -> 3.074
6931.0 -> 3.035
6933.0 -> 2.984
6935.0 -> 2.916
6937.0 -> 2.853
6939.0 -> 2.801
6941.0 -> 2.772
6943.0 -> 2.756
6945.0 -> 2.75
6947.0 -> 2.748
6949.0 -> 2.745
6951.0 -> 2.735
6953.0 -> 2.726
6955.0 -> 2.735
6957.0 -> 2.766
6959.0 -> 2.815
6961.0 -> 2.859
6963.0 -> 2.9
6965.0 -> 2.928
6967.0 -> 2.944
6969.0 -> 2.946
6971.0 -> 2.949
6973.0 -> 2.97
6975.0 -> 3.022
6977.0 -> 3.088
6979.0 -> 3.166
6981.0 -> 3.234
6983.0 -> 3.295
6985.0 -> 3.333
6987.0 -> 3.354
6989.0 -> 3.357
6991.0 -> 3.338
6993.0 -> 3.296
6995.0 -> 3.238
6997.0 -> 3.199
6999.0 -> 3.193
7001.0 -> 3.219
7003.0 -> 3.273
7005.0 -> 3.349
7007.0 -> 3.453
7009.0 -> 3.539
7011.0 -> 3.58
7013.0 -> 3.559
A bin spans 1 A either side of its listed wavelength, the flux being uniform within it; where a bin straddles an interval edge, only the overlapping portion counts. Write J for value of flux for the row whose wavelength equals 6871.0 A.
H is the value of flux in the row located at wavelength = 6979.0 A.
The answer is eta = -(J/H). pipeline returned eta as -1.08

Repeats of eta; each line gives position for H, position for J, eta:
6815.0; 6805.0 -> -1.01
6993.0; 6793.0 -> -1.06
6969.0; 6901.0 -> -1.09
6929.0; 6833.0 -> -1.09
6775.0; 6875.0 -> -1.05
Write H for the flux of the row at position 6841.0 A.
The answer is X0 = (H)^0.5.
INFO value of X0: 1.85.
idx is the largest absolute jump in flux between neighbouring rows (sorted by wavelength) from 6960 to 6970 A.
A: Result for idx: 0.041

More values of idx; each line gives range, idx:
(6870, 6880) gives 0.093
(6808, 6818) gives 0.029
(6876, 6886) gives 0.093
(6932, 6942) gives 0.068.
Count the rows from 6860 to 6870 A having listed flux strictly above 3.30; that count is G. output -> 2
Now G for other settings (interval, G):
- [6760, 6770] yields 2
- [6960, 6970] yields 0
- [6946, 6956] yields 0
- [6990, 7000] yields 1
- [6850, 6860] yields 0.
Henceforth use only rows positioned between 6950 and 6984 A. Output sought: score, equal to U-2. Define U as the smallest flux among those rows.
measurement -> 0.73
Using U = 2.726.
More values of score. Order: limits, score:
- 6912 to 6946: 0.75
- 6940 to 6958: 0.73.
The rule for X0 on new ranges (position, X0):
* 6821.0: 1.79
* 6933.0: 1.73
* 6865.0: 1.81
